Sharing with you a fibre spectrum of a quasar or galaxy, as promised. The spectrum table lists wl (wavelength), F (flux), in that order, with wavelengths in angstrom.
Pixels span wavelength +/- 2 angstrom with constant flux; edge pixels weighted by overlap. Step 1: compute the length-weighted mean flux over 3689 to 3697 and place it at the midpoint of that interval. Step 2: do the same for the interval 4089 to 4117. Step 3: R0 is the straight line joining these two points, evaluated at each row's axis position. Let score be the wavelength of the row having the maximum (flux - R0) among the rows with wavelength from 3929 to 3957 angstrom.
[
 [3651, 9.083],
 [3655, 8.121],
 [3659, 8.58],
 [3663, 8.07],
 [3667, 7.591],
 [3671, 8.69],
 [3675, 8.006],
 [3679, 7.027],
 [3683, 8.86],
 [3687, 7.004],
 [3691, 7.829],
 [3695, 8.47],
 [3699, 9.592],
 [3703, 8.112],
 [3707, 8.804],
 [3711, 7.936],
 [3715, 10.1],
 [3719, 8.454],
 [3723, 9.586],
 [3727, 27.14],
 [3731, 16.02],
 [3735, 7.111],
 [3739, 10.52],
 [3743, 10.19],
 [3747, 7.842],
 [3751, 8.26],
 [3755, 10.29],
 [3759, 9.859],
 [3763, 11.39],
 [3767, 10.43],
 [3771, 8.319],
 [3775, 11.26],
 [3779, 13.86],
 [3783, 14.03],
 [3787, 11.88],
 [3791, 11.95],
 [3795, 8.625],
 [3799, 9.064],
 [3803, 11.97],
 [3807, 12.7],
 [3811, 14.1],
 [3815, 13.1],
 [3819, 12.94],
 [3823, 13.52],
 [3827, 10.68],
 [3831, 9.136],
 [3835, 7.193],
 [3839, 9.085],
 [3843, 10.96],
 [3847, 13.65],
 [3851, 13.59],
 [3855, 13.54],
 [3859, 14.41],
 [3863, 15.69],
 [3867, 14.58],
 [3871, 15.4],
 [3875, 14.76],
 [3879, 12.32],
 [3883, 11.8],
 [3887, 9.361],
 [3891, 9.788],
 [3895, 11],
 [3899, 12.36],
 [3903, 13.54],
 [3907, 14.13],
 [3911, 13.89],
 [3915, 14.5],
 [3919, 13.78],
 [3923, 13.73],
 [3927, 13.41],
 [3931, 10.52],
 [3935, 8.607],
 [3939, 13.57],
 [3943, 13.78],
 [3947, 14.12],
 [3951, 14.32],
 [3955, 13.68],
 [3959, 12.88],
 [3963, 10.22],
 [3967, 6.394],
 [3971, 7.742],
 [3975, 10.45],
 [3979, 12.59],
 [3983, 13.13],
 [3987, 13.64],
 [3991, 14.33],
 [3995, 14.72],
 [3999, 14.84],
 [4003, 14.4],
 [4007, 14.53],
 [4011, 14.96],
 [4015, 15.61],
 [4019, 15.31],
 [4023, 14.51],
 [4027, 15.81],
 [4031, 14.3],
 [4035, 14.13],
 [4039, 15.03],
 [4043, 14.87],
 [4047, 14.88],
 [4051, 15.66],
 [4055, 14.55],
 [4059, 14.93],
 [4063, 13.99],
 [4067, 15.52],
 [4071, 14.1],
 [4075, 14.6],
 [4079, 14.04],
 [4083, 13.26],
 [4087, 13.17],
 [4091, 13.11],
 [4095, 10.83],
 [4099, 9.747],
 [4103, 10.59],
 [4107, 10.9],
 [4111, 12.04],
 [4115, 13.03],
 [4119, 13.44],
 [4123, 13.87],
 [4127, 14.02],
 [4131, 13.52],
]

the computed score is 3951 angstrom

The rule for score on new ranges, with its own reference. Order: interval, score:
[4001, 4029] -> 4027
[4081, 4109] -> 4083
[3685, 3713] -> 3699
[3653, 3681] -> 3671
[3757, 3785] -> 3783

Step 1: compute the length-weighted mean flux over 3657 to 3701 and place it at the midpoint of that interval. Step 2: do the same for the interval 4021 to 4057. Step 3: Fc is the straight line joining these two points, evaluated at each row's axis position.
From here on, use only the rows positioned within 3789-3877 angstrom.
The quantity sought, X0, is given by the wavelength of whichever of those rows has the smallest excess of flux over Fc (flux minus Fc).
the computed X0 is 3835 angstrom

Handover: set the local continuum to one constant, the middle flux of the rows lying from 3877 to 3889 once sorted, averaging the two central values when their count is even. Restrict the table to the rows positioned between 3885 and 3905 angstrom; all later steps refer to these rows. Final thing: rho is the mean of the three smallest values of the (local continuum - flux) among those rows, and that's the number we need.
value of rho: -0.5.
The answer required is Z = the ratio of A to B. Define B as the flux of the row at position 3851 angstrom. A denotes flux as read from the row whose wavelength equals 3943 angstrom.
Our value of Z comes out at 1.01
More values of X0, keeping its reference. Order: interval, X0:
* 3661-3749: 3735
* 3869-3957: 3935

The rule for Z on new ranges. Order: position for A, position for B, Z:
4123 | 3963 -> 1.36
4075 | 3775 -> 1.30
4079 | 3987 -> 1.03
